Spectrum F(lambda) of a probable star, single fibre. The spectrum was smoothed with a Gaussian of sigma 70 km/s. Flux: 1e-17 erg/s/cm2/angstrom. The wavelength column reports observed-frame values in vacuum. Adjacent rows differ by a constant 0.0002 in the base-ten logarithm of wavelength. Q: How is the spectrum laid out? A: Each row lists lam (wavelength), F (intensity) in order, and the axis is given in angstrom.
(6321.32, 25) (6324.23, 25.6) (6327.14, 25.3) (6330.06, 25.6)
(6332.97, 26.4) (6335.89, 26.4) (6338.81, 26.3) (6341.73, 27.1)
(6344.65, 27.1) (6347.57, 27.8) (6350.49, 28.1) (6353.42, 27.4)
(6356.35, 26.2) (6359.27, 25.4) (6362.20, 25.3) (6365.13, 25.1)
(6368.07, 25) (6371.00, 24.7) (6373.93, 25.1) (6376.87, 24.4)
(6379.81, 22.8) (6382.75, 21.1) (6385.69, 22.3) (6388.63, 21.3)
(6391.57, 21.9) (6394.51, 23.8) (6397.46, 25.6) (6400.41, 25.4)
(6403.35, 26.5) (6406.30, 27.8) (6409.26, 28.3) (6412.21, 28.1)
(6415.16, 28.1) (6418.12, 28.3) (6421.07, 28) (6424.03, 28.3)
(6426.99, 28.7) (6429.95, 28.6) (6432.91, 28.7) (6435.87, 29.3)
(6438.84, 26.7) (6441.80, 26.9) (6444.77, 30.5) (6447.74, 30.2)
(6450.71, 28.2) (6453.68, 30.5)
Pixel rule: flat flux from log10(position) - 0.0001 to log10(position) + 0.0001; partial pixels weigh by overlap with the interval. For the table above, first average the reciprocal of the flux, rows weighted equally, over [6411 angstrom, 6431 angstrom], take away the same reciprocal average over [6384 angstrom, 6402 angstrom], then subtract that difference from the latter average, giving 0.051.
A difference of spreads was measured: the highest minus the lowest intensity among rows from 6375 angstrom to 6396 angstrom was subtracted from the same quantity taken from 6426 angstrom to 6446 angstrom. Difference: 0.5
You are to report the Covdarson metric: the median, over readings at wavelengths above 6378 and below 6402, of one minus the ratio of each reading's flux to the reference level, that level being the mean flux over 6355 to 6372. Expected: 0.11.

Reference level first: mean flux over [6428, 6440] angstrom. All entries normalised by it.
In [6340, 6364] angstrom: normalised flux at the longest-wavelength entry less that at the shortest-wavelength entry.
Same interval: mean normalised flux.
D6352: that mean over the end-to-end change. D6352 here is -15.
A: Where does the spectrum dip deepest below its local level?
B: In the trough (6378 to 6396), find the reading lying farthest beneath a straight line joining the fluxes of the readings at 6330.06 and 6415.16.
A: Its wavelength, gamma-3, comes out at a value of 6382.75 angstrom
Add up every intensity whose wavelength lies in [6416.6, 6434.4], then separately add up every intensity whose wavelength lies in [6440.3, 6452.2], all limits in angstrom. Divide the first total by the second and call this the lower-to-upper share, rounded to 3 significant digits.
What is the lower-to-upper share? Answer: 1.47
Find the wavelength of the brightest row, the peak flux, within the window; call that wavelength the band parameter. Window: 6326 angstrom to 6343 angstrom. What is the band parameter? 6341.73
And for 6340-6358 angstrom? 6350.49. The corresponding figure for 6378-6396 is 6394.51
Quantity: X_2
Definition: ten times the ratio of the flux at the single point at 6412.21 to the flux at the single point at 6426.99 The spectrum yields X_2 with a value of 10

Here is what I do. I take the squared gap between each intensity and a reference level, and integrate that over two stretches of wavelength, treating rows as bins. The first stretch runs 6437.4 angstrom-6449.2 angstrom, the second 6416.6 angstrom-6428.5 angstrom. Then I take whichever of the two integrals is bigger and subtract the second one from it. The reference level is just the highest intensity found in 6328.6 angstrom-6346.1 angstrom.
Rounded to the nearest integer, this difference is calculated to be 45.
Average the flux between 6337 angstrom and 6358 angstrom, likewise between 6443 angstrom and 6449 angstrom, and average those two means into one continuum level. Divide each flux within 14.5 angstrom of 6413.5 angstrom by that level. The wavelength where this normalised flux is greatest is 6426.99 angstrom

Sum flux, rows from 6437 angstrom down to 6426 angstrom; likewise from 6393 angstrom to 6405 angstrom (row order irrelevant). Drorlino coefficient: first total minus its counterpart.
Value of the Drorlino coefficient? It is 14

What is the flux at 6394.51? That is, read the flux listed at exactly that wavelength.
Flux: 23.8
